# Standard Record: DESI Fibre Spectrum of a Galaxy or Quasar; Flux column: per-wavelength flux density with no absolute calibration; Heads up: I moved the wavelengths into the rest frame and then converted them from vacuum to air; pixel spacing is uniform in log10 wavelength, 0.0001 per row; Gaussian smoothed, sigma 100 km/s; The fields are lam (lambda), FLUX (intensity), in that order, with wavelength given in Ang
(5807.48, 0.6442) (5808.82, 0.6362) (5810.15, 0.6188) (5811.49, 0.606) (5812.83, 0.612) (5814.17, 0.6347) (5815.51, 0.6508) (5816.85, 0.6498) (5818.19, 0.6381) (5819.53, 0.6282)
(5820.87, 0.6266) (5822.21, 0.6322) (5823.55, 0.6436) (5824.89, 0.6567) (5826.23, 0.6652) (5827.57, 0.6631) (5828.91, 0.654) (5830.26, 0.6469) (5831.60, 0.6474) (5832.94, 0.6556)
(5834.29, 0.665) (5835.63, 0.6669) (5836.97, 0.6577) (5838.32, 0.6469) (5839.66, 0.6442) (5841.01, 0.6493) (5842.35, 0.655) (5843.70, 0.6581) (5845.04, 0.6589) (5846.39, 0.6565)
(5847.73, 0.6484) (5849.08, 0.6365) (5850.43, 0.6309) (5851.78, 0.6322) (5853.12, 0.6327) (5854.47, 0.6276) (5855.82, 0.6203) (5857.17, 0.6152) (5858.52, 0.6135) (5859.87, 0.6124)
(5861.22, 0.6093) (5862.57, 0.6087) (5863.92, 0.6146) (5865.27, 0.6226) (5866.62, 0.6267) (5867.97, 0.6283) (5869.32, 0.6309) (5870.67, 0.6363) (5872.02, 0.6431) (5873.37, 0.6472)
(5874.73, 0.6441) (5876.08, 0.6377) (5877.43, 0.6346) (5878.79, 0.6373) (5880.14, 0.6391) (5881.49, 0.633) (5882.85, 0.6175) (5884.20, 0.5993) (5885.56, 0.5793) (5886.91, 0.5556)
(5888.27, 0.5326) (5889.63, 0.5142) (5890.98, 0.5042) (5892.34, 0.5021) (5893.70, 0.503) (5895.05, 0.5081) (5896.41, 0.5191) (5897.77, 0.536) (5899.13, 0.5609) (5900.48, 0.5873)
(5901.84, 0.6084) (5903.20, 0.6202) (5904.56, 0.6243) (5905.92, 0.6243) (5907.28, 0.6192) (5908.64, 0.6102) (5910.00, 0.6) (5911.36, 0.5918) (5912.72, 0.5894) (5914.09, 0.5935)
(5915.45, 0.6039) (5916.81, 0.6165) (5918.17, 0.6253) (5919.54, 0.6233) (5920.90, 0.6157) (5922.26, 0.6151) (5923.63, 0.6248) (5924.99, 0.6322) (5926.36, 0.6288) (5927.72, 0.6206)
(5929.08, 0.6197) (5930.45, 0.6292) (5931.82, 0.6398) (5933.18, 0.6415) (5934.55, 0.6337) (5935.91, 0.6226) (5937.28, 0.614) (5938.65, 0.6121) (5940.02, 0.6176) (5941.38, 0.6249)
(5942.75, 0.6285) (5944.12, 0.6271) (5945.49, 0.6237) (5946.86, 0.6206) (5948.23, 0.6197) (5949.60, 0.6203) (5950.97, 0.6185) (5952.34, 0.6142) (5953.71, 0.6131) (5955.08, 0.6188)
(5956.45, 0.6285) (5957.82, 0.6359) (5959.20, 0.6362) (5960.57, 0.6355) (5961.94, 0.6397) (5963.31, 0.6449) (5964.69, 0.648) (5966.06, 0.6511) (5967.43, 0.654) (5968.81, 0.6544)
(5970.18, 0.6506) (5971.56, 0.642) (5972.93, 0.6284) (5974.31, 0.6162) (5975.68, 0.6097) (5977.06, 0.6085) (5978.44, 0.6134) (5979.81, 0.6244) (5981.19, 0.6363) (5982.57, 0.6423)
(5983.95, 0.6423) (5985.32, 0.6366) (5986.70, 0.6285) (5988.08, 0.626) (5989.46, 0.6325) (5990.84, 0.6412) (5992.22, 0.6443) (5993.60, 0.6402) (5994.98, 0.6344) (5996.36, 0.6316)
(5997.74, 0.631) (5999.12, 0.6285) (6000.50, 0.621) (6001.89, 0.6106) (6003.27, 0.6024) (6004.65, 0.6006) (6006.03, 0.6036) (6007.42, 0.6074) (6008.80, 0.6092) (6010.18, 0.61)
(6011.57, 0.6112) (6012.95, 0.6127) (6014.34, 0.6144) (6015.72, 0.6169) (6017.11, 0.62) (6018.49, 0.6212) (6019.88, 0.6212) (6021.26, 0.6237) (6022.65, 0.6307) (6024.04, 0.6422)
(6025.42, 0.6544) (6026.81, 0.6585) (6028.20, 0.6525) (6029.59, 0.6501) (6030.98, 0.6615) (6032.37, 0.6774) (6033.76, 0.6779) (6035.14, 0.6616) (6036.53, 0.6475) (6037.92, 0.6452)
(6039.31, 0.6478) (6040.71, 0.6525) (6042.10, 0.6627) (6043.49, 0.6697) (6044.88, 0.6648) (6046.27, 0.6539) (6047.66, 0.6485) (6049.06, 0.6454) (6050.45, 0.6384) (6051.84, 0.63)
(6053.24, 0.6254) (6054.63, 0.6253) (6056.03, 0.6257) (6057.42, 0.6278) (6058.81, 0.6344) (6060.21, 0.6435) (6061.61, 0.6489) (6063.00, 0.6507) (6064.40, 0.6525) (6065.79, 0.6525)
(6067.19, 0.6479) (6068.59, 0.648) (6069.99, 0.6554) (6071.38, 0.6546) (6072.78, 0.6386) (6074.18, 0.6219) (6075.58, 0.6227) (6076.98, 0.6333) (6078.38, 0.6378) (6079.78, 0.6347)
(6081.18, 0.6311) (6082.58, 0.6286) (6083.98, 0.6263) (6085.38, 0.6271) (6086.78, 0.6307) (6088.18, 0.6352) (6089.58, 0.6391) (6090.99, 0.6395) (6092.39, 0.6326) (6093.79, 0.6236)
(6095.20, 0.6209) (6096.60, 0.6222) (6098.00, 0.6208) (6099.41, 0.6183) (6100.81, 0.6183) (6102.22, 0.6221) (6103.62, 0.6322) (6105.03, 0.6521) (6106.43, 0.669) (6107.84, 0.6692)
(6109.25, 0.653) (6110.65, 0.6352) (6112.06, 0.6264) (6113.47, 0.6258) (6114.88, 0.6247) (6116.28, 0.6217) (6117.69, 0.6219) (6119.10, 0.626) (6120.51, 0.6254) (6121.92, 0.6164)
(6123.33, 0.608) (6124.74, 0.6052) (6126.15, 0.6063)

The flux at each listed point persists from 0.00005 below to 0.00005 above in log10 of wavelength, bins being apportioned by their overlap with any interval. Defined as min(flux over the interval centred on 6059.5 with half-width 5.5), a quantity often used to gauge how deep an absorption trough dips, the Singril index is 0.6253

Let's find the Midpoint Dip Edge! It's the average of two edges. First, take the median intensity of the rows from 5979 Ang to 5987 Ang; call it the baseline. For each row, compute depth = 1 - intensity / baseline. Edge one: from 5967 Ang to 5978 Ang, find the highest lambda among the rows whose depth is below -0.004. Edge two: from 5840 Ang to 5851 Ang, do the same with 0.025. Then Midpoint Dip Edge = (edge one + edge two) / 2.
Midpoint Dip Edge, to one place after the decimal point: 5911.0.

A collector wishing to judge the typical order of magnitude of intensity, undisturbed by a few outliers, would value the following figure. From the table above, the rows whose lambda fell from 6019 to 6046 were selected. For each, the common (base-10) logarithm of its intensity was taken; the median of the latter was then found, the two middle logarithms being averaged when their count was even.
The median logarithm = -0.185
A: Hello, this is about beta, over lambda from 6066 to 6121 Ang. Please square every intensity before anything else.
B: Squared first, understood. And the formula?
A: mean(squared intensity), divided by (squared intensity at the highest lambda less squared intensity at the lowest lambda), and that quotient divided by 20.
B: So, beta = -0.70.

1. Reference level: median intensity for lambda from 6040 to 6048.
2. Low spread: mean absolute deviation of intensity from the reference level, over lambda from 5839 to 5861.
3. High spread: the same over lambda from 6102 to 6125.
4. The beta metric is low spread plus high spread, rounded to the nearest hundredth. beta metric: 0.05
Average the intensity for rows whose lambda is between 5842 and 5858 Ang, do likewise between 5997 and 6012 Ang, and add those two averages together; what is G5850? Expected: 1.25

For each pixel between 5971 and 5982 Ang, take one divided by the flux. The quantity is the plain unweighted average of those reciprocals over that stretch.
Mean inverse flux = 1.61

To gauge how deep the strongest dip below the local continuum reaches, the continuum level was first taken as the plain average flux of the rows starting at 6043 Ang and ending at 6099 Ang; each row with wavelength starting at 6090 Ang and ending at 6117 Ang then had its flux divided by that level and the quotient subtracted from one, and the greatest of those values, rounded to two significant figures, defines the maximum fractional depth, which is 0.030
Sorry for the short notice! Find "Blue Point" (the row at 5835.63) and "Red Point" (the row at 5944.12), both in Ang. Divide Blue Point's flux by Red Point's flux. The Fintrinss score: 1.06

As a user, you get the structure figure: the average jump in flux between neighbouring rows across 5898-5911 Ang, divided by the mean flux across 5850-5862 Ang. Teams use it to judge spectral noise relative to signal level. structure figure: 0.018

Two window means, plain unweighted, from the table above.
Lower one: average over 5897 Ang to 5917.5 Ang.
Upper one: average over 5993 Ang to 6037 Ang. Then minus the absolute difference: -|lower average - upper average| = -0.032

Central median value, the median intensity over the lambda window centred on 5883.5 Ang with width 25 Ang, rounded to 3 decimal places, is 0.608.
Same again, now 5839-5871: 0.631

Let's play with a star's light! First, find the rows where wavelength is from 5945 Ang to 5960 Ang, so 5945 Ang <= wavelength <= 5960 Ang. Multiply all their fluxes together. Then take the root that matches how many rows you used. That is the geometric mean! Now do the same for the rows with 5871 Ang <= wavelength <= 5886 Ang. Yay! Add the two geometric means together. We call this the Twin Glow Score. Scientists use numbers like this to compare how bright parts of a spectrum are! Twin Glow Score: 1.251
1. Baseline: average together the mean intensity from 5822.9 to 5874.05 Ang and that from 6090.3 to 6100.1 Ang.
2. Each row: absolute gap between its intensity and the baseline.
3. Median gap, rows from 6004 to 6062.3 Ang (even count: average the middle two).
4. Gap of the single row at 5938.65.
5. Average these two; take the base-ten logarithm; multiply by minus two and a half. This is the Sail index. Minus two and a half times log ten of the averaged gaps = 4.3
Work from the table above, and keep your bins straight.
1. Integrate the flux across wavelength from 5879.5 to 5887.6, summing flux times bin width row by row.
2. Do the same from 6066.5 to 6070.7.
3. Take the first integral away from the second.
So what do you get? -2.2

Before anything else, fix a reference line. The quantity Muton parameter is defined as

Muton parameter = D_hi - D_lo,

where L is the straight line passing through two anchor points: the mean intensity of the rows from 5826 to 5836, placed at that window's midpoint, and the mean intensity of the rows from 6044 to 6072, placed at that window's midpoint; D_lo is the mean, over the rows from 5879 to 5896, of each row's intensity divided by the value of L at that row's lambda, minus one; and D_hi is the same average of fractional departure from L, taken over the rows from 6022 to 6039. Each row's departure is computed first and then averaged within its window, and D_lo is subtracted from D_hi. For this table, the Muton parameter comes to 0.16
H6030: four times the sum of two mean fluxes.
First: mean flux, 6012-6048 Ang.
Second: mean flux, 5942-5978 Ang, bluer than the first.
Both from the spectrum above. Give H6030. 5.10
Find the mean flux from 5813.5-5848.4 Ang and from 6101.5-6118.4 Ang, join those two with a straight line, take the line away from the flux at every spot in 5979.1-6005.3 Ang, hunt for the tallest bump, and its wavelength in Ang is 5992.22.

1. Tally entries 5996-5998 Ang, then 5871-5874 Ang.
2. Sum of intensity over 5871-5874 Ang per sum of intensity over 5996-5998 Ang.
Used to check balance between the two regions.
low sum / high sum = 1.02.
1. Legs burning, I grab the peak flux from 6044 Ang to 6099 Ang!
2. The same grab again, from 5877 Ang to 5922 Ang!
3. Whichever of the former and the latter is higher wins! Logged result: 0.665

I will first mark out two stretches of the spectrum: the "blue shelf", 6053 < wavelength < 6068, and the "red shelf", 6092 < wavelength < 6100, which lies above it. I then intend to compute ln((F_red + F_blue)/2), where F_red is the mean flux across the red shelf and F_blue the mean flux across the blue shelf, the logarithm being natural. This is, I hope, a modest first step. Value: -0.460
